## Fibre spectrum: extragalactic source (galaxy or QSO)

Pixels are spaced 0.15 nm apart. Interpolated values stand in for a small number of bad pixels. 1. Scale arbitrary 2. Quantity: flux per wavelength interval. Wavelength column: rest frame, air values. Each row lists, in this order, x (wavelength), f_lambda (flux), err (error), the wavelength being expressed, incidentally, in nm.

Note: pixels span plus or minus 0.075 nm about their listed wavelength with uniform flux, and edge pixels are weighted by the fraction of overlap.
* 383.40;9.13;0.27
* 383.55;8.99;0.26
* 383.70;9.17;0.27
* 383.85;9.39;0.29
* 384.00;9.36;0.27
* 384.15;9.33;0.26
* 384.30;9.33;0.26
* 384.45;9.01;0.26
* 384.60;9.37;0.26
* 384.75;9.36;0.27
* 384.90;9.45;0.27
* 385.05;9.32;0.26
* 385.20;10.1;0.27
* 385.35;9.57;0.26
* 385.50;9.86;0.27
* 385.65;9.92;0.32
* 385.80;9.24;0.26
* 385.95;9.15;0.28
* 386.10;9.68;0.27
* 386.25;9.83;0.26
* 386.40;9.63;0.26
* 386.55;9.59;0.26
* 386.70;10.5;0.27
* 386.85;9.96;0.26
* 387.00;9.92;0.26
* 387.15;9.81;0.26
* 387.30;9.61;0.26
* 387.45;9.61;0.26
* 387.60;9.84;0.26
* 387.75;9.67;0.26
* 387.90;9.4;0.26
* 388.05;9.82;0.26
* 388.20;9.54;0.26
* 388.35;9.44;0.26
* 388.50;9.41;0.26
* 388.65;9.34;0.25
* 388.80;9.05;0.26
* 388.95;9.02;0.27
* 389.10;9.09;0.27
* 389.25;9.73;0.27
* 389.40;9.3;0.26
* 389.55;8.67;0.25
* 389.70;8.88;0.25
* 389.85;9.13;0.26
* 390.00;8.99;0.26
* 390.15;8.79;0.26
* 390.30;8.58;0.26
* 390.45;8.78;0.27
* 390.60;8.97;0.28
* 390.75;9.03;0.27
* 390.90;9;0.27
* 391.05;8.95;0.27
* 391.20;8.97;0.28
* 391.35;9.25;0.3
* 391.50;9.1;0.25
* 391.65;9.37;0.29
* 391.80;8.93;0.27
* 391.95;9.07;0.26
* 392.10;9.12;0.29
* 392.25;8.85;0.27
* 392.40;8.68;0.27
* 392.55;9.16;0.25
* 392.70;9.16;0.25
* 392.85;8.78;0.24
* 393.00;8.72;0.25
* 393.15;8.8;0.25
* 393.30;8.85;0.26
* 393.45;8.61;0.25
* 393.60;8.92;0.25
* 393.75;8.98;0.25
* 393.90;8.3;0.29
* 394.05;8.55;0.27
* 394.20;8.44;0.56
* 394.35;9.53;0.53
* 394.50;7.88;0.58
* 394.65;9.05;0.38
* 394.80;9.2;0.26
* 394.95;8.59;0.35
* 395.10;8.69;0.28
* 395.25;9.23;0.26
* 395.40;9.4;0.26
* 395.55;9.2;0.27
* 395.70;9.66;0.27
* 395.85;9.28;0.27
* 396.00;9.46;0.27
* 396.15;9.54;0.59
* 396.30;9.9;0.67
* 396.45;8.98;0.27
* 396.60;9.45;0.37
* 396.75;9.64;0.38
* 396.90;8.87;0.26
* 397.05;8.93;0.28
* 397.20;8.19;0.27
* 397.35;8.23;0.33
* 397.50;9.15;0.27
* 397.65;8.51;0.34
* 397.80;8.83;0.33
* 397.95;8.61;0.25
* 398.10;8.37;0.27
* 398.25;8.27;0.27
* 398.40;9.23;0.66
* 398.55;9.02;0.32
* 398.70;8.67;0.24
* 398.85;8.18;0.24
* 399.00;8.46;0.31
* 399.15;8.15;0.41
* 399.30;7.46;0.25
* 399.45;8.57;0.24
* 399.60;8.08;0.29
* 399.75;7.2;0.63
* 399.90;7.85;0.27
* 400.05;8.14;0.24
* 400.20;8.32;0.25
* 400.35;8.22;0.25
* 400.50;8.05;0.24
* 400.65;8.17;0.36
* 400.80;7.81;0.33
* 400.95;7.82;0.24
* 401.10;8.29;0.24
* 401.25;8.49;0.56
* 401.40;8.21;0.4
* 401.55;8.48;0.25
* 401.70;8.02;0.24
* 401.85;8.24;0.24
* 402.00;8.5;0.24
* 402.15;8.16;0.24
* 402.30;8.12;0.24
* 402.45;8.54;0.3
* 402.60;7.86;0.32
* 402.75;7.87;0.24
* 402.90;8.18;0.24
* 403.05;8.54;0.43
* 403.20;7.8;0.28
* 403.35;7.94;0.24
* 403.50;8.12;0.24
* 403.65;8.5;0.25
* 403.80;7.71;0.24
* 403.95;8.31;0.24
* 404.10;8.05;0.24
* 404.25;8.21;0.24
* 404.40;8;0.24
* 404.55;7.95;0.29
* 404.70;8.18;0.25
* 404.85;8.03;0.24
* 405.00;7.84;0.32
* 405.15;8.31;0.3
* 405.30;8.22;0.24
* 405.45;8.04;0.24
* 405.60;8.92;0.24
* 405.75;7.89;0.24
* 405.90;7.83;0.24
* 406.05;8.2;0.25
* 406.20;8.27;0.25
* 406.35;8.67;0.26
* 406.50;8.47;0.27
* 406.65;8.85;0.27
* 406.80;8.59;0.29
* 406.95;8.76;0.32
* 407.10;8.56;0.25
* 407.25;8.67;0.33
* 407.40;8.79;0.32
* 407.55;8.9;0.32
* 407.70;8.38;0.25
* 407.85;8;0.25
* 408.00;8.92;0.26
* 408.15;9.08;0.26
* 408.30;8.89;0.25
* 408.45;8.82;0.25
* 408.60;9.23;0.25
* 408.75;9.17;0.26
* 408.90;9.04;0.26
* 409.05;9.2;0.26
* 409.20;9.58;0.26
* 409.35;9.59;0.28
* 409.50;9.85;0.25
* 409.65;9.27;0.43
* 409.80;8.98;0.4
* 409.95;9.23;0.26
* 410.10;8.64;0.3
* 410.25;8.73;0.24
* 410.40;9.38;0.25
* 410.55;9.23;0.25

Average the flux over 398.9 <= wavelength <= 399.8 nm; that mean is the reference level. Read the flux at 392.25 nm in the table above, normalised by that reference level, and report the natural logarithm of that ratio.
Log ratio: 0.10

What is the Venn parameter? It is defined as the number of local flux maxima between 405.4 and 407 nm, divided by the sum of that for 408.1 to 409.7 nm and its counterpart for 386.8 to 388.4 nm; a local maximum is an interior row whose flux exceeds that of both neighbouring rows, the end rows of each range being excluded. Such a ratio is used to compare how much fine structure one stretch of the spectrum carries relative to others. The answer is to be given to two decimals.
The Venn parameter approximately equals 0.75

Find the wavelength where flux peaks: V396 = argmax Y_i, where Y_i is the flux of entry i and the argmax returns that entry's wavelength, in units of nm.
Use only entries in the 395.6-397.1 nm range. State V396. 396.30 nm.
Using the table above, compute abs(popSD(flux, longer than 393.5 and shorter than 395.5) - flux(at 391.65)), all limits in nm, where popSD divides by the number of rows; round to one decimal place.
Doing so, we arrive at 8.9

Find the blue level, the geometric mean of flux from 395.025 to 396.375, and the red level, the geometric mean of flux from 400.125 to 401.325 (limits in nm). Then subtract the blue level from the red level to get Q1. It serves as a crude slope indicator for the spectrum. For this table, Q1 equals -1.2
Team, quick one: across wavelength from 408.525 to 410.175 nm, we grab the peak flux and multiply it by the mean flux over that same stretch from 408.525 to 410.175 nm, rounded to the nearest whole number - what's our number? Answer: 91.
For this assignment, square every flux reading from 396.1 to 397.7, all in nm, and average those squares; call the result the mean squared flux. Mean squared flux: 81.9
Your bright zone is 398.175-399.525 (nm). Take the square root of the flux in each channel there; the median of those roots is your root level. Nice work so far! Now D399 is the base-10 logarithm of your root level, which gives 0.464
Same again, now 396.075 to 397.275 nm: 0.482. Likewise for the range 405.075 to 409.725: 0.472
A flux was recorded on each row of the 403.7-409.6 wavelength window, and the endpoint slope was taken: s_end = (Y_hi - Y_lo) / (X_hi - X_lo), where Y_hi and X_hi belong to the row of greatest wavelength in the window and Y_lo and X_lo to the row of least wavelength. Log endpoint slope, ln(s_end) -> -1.0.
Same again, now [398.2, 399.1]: -1.4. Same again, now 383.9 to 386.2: -1.9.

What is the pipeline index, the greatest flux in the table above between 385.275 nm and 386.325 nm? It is 9.92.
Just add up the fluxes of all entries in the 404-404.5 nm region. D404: 24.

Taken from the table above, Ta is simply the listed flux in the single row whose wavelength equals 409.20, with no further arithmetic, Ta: 9.58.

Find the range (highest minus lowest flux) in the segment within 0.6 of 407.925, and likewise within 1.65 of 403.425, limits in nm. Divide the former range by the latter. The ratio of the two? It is 1.3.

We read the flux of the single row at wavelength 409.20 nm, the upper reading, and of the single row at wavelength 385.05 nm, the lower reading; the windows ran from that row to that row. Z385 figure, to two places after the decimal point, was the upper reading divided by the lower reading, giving 1.03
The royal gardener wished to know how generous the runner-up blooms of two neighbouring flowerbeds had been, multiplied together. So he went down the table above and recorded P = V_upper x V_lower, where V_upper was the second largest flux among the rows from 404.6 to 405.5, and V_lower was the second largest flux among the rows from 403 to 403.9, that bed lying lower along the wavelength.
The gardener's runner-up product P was 70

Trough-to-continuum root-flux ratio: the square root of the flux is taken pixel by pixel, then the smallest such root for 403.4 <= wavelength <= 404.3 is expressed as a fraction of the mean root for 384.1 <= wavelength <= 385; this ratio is 0.91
